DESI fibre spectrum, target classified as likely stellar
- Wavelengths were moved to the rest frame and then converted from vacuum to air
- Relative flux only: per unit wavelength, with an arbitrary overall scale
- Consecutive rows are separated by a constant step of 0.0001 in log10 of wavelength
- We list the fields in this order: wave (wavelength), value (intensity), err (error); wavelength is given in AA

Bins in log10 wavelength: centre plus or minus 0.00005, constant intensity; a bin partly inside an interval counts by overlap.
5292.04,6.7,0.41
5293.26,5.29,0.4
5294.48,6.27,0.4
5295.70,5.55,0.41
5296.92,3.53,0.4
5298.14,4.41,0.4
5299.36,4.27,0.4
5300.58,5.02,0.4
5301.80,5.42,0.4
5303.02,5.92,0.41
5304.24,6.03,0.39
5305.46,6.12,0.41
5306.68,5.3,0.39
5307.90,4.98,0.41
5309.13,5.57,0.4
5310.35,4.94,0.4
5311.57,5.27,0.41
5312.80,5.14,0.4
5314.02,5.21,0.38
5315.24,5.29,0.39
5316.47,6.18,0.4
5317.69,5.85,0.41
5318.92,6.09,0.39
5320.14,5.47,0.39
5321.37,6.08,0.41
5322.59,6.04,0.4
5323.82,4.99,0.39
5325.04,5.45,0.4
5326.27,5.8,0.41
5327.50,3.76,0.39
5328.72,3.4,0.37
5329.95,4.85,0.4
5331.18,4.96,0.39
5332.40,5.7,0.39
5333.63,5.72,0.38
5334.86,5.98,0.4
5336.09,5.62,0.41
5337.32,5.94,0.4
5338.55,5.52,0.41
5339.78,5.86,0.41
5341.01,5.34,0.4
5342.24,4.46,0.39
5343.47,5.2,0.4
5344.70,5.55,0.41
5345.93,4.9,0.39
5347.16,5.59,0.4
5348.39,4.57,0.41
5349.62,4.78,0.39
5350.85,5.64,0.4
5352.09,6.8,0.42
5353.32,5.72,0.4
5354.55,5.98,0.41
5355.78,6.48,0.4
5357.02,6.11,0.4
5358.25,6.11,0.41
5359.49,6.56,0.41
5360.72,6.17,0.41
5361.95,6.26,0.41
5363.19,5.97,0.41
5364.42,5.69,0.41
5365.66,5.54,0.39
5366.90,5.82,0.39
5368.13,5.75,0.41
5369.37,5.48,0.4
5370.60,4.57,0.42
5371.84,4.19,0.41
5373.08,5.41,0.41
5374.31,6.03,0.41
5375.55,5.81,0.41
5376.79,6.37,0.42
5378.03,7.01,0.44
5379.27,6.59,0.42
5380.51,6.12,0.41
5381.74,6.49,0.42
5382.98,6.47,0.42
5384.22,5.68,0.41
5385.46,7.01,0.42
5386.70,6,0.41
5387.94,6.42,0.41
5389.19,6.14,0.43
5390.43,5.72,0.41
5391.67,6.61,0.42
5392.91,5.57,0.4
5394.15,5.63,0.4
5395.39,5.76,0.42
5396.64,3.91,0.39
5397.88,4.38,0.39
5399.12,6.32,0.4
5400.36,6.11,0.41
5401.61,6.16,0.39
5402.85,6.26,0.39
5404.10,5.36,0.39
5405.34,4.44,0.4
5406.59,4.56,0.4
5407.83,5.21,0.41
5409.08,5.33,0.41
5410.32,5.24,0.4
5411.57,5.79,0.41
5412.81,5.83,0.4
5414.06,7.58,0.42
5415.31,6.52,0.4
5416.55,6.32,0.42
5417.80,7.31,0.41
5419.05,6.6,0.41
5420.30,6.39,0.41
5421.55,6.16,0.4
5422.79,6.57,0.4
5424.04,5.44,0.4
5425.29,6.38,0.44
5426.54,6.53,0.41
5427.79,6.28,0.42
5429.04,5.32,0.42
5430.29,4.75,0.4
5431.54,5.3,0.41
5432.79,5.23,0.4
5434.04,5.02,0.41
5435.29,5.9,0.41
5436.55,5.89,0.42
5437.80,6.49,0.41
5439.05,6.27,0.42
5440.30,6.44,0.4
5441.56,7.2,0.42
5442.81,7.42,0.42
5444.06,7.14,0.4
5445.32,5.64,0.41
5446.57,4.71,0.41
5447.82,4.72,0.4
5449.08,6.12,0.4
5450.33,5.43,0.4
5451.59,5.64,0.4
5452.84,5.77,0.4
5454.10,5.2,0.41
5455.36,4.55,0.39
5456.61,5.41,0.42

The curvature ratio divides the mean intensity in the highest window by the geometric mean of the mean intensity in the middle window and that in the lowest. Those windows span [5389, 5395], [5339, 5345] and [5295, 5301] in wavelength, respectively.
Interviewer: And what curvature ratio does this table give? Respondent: 1.21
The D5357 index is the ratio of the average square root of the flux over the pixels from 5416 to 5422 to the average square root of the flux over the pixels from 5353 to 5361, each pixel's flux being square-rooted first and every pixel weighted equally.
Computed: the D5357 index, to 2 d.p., 1.03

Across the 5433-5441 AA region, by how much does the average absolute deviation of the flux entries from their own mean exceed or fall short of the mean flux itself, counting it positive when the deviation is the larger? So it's -5.6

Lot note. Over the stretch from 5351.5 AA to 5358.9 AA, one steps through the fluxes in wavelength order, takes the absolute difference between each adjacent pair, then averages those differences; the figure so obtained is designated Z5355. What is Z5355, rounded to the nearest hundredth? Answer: 0.44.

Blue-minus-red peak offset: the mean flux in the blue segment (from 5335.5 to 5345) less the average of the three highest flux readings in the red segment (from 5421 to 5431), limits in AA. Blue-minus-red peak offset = -1.1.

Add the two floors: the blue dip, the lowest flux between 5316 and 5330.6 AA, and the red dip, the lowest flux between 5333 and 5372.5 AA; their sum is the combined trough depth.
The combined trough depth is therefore 7.6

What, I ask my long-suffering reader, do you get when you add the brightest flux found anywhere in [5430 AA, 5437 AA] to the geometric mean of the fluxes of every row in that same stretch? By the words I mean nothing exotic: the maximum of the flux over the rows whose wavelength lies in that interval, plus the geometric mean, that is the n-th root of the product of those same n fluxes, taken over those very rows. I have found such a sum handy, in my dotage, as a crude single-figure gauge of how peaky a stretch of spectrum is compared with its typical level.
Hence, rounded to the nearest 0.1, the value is 11.2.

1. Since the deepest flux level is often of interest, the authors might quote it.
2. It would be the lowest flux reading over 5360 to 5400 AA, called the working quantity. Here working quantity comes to 3.91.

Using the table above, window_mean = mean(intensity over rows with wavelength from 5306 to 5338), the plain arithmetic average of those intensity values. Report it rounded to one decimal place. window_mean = 5.4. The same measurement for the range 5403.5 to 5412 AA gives 5.1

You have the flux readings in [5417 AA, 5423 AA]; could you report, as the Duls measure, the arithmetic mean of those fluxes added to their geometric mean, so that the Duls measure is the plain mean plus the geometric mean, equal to 13.2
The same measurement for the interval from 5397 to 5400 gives 10.6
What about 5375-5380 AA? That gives 12.9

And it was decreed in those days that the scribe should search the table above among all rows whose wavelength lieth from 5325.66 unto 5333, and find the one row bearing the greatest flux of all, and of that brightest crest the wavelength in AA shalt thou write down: 5326.27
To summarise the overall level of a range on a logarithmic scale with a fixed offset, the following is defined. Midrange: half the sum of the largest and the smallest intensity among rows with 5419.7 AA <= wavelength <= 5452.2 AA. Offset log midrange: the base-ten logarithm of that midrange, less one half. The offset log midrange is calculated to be 0.28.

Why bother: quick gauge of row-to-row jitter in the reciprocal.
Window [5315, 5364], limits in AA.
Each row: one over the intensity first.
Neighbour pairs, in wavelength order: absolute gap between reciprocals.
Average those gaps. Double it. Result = 0.0402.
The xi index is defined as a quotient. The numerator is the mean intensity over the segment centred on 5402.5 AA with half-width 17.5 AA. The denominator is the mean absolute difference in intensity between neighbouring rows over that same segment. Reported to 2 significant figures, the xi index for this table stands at 9.3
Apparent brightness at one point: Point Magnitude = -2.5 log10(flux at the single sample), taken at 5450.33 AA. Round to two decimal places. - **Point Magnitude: -1.84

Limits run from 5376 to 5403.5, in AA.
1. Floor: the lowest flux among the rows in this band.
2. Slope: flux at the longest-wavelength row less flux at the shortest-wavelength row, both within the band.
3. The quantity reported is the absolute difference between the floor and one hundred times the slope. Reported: 15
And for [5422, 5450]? 50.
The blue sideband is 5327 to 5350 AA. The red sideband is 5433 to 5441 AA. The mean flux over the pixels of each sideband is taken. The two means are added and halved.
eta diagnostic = 5.6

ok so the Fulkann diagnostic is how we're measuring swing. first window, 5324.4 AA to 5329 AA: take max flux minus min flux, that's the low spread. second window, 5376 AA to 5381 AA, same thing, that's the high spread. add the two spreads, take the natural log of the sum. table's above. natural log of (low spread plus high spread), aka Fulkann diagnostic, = 1.19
